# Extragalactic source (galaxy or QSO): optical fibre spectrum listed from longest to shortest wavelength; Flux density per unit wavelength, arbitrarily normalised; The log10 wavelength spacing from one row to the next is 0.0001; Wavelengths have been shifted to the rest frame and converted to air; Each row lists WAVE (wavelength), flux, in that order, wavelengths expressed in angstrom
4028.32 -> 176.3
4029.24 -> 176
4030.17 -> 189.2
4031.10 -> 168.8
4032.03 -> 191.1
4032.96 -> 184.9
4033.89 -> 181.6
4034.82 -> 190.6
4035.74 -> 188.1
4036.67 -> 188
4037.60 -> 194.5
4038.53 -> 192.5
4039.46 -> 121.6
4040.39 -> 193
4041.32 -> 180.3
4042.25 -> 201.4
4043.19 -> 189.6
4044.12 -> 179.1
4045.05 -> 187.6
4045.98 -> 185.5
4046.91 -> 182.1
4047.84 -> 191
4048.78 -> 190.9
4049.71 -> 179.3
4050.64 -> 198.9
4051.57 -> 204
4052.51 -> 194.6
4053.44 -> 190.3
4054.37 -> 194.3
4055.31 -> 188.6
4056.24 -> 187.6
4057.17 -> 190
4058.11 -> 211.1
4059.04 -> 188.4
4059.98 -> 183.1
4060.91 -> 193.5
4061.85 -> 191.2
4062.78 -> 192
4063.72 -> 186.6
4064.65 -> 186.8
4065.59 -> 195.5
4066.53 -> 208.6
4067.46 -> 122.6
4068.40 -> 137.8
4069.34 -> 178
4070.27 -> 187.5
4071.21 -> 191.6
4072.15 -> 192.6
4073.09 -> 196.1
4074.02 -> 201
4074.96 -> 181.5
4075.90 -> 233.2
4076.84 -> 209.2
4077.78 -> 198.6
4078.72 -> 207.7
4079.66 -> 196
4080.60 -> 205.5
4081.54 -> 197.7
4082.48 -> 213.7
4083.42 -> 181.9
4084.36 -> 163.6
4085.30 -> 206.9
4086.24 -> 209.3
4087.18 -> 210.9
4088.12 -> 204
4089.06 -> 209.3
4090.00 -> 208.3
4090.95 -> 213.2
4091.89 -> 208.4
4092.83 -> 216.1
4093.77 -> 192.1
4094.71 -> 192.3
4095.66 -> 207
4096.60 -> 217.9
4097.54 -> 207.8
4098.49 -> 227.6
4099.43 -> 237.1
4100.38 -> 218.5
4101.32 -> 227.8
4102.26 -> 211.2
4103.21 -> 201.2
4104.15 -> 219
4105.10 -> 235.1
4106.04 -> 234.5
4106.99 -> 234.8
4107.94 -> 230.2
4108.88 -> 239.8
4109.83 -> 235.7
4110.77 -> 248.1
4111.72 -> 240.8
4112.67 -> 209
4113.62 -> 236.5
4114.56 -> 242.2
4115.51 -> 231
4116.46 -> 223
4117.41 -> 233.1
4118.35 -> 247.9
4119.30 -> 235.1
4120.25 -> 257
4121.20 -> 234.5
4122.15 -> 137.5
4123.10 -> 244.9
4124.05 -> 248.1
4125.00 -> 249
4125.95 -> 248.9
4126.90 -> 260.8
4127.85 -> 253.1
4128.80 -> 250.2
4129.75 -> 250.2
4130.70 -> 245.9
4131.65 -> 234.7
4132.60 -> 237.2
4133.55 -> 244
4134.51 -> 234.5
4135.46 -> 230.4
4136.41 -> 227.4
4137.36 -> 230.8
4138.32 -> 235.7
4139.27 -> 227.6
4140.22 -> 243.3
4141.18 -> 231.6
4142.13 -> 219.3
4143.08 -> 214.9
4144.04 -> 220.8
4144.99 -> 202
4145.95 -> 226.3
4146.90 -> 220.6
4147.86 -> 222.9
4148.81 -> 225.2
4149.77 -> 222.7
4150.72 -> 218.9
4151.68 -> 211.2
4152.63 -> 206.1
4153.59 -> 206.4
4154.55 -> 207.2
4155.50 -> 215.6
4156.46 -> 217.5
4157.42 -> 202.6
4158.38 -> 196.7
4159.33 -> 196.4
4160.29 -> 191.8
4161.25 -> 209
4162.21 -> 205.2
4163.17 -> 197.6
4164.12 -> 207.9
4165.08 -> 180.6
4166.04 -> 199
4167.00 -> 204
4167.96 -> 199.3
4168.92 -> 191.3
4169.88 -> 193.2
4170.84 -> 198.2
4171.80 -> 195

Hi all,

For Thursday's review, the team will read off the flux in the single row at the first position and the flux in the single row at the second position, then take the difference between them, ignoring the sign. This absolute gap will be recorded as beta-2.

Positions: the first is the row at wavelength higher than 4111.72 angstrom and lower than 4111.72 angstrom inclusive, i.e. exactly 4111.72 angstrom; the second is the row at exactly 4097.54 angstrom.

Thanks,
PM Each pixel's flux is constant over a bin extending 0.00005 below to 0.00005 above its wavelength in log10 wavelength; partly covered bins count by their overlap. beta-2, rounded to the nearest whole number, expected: 33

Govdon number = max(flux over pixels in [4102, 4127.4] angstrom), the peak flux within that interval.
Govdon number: 260.8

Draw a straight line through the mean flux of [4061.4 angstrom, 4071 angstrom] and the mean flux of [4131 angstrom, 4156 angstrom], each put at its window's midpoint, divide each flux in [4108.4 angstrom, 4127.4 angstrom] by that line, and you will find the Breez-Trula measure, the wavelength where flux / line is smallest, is 4122.15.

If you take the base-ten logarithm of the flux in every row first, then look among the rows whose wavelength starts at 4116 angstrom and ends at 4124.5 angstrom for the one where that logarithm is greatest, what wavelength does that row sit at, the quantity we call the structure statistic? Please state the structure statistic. 4120.25 angstrom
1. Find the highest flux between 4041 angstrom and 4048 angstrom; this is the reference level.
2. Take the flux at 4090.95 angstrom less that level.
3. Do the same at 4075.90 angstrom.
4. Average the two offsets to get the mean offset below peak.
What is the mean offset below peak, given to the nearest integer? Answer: 22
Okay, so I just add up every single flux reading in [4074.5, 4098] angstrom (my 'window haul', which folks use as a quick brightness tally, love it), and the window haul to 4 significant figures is 5092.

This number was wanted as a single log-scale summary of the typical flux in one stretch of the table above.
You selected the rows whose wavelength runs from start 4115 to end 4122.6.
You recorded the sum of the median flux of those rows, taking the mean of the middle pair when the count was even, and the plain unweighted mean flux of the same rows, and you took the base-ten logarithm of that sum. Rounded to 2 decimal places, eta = 2.66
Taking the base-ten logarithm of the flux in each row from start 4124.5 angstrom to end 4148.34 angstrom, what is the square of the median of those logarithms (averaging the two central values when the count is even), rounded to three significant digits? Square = 5.62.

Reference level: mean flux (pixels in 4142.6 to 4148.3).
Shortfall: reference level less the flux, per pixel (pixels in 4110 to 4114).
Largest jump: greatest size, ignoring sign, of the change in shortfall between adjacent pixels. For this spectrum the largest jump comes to 32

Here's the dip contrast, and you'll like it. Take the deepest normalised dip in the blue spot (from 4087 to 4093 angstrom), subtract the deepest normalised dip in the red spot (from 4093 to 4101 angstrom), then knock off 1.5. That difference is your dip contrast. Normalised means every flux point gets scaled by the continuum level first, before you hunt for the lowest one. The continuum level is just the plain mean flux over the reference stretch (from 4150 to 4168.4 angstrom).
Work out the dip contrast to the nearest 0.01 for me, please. -1.44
